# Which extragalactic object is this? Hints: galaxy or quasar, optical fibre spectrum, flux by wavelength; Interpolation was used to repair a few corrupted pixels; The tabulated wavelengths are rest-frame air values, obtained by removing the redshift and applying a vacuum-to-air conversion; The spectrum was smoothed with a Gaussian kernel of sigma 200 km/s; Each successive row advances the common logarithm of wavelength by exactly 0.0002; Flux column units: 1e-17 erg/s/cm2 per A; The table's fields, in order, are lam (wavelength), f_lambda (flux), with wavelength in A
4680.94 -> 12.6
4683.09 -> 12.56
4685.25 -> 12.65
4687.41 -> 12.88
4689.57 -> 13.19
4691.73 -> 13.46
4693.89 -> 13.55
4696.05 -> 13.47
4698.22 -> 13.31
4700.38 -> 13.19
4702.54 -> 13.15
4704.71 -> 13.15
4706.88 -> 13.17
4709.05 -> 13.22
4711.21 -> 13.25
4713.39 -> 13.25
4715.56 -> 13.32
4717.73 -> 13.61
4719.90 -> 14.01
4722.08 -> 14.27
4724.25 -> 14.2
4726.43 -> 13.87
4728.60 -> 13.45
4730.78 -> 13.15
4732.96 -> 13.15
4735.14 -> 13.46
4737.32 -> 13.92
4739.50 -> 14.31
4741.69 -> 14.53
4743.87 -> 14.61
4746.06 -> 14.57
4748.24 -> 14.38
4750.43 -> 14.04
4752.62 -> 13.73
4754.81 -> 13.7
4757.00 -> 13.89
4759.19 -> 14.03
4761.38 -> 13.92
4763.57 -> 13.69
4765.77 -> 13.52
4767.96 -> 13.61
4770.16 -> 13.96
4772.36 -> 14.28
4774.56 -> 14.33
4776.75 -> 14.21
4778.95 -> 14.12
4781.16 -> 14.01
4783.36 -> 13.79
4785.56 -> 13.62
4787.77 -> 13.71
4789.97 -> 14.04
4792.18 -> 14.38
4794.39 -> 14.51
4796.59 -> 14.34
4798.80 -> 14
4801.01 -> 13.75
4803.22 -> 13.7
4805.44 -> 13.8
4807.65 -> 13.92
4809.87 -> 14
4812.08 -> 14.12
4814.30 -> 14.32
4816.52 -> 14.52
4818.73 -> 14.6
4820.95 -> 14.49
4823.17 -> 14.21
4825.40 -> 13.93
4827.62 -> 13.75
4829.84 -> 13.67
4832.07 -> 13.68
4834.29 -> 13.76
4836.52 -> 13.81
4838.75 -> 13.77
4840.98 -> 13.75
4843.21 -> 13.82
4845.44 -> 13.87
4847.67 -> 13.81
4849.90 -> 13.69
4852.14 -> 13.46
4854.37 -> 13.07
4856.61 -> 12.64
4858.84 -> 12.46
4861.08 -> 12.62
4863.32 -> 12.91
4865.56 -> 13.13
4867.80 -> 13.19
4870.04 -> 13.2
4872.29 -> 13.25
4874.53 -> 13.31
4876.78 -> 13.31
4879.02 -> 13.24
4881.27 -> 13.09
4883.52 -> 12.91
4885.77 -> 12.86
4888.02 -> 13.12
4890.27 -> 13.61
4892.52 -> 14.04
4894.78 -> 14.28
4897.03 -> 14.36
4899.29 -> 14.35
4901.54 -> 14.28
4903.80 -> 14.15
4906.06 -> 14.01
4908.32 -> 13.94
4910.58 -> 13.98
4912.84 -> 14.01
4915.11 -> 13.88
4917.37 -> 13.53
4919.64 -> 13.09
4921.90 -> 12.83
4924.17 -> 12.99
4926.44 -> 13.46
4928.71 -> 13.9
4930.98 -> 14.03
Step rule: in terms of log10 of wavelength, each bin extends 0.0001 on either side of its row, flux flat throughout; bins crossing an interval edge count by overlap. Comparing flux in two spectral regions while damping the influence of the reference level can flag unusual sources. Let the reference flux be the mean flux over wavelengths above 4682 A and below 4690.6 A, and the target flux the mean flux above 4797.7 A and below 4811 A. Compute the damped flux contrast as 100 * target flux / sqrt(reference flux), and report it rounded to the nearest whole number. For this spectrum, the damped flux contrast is 387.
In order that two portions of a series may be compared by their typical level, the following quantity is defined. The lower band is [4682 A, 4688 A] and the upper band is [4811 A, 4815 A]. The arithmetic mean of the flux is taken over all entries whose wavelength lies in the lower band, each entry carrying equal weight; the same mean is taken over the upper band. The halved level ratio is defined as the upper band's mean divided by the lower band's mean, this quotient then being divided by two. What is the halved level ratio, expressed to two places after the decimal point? 0.56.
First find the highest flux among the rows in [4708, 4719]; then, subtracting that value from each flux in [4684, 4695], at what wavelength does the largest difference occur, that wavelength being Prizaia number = 4693.89 A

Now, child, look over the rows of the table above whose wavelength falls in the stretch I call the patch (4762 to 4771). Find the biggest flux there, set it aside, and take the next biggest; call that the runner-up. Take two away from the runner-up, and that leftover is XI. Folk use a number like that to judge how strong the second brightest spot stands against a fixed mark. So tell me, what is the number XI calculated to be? 11.7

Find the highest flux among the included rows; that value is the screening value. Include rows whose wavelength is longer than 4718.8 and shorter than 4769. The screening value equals 14.61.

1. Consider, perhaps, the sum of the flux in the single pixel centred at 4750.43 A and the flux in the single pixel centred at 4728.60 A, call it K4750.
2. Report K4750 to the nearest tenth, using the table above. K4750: 27.5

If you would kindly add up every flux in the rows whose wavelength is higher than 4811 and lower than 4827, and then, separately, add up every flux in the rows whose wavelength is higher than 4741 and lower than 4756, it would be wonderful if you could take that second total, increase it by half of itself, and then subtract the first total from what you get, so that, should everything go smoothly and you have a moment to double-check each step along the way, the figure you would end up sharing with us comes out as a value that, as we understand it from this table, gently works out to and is 49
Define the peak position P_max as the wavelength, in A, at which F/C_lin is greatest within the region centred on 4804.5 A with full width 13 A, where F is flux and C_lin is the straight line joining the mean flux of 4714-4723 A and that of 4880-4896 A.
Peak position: 4809.87 A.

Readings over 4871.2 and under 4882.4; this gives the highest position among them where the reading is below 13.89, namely 4881.27 A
